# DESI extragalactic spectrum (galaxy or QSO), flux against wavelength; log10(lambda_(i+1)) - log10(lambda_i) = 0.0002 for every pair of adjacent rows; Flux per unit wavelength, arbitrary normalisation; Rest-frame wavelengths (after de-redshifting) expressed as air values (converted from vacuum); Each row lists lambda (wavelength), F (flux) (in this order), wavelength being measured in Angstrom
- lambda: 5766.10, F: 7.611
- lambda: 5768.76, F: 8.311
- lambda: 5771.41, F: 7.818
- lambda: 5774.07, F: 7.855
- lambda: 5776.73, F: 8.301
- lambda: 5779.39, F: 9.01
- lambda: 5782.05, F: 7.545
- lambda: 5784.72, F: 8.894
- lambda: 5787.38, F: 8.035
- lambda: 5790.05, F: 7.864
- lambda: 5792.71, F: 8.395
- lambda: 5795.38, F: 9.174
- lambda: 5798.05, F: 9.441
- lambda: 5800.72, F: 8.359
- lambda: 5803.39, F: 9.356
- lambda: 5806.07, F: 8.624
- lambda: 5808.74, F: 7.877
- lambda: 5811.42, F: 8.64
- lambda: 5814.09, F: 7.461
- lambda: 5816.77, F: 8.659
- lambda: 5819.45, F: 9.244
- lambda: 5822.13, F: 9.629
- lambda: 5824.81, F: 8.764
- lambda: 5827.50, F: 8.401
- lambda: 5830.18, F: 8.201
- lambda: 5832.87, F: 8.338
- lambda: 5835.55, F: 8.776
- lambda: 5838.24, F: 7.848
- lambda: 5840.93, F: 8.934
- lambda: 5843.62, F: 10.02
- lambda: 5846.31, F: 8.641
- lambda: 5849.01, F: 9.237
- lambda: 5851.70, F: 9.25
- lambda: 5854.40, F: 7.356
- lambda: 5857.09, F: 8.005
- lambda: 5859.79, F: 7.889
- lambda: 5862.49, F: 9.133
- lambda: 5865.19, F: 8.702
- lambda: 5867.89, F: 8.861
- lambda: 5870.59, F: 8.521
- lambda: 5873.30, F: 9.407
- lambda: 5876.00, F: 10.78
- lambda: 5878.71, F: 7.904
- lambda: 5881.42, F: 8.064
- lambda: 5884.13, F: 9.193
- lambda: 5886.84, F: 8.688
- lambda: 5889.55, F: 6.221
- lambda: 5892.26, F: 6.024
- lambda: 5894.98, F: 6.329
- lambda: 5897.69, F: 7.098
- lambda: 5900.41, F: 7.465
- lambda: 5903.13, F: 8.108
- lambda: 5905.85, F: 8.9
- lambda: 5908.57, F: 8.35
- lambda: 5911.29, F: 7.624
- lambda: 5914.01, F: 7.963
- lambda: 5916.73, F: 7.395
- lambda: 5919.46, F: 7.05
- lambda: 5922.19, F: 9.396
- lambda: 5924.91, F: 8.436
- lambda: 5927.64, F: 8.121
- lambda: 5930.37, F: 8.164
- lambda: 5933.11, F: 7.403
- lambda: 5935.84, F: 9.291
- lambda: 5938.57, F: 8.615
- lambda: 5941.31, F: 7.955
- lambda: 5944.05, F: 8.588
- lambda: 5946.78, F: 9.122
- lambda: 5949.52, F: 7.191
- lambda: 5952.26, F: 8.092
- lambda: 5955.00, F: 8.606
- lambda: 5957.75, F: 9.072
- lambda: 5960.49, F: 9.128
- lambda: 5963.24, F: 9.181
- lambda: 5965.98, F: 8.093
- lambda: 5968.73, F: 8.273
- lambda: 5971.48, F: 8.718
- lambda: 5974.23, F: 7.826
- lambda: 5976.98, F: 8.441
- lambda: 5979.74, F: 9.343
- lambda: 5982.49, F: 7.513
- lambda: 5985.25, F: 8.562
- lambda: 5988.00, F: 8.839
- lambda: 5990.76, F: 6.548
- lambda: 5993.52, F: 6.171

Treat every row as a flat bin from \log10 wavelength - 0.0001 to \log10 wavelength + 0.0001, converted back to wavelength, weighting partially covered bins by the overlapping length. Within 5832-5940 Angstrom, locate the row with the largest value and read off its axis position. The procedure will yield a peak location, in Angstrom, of 5876.00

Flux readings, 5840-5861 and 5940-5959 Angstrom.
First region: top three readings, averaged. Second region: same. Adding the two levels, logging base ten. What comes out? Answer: 1.27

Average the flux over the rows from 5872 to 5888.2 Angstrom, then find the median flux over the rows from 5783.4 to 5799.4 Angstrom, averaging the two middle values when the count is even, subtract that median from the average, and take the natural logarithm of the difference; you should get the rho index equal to -1.02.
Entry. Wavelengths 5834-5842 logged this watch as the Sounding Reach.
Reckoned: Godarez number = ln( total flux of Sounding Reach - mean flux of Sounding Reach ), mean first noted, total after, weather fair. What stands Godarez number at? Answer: 2.84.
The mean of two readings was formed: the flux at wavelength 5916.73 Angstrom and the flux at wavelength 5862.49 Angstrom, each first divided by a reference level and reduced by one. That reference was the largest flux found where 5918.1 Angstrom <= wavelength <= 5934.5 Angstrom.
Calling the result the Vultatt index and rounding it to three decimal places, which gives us -0.120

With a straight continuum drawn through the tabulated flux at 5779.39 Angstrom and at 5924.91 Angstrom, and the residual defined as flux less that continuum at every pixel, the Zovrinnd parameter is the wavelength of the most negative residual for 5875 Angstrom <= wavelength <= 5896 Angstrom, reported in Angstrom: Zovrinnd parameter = 5892.26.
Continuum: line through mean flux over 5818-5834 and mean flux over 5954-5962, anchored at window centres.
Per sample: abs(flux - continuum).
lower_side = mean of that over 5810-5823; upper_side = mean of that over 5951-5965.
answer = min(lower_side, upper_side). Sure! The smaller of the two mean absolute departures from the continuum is 0.35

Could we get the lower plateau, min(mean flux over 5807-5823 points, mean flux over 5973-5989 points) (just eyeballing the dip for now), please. 8.4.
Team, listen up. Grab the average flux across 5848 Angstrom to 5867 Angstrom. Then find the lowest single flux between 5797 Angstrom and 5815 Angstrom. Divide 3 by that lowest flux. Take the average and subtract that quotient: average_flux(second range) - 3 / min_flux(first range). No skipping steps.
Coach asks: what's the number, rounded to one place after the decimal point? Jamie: 8.1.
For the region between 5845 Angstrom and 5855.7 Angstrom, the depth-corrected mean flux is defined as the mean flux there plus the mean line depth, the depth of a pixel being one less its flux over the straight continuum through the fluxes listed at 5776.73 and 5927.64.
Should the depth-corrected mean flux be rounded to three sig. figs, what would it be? 8.57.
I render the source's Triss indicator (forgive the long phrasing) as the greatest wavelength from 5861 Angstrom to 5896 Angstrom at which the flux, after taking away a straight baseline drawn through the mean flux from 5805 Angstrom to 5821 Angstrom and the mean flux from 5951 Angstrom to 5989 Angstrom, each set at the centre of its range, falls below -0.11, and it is 5894.98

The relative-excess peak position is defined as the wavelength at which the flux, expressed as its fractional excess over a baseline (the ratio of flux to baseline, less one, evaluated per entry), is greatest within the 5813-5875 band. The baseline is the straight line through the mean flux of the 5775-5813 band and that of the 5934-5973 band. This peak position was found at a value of 5843.62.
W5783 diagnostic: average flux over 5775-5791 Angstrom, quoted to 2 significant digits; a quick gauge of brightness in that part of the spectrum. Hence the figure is 8.3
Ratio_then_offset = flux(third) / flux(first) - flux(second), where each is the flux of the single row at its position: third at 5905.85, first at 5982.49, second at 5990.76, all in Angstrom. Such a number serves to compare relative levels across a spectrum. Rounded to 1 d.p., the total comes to -5.4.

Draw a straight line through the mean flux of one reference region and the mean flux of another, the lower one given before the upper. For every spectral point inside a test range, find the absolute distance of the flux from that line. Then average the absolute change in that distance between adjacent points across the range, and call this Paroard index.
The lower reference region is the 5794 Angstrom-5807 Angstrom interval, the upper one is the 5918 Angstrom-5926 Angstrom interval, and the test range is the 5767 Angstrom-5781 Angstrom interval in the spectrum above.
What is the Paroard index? 0.43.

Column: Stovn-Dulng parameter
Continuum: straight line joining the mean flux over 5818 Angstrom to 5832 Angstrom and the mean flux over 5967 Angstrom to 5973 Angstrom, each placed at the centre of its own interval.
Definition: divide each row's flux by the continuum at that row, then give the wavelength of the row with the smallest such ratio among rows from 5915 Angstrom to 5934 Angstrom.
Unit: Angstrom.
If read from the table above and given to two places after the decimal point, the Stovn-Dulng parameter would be 5919.46 Angstrom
